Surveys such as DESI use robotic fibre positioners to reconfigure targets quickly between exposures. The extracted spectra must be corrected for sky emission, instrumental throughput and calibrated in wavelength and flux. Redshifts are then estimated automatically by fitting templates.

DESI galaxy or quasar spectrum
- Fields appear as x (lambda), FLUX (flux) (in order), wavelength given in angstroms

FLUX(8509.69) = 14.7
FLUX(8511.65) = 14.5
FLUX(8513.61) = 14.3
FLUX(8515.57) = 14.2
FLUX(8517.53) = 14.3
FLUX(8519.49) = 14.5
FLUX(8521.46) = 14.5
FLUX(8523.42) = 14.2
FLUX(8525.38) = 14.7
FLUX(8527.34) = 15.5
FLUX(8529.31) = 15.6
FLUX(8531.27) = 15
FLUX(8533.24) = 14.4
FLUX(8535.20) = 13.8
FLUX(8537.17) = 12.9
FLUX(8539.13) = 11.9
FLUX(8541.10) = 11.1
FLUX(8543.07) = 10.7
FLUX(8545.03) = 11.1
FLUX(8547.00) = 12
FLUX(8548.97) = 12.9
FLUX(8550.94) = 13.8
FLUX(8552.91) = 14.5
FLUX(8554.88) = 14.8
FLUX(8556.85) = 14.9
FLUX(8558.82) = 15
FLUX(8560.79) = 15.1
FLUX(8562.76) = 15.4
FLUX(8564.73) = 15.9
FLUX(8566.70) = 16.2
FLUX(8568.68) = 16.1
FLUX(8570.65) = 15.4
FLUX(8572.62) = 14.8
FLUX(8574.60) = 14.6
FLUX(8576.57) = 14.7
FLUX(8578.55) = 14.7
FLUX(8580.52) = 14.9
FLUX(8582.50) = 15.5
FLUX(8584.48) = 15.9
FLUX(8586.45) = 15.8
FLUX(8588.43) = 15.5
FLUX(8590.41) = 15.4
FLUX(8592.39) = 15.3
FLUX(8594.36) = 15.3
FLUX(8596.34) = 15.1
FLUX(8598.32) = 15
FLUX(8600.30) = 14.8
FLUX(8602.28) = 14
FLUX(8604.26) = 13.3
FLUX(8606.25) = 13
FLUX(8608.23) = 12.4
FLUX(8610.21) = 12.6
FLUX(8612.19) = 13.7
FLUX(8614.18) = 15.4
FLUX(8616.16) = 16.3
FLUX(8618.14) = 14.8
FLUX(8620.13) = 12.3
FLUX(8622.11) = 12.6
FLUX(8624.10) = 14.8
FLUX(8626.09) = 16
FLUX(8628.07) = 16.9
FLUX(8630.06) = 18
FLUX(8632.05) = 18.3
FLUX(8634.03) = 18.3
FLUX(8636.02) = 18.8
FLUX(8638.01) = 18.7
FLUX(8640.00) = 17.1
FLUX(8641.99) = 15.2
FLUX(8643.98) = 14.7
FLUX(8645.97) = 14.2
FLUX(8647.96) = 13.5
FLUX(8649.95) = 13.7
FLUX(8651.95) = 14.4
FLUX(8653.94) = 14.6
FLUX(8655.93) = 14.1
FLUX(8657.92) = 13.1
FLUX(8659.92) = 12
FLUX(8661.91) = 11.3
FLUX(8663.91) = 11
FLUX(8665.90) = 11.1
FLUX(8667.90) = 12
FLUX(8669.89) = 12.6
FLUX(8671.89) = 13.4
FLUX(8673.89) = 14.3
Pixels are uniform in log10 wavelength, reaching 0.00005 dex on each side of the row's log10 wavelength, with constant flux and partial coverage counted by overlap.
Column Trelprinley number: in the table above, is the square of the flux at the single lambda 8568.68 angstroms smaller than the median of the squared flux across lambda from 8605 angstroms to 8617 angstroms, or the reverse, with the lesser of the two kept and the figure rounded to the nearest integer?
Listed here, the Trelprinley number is 178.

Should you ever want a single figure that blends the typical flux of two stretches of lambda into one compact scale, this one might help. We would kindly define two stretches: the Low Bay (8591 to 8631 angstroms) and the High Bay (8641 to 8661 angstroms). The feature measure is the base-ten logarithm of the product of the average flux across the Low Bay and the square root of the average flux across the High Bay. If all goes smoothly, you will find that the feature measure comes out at 1.736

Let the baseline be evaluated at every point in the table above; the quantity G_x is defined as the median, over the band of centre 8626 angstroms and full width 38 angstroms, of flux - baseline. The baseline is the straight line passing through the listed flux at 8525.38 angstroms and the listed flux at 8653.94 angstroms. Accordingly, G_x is 0.8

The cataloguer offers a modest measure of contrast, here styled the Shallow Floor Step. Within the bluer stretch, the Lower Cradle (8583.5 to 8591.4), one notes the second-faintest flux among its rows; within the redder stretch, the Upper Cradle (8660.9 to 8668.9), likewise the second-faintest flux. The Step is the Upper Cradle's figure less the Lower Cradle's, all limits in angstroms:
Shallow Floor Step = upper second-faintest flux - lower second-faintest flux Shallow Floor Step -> -4.4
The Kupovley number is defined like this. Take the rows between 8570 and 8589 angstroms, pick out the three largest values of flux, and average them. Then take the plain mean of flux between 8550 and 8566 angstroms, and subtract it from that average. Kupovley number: 0.8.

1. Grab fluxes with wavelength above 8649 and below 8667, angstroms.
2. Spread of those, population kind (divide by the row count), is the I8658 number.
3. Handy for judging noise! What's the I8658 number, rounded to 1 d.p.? 1.4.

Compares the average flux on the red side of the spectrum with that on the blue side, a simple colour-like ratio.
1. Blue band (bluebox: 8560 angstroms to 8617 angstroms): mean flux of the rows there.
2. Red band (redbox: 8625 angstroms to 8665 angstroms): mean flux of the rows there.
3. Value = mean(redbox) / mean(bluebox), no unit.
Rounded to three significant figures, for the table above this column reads 1.02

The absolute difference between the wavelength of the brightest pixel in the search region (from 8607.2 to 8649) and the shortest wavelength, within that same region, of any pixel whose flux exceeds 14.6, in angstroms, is 21.8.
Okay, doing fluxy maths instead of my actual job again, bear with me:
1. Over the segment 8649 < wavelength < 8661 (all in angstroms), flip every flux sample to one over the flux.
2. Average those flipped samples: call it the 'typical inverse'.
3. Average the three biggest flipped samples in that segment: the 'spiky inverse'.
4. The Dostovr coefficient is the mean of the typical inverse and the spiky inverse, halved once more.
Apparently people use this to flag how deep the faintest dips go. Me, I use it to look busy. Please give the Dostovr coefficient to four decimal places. 0.0378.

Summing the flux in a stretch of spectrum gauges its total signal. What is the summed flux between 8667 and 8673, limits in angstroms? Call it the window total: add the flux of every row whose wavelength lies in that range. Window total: 38.0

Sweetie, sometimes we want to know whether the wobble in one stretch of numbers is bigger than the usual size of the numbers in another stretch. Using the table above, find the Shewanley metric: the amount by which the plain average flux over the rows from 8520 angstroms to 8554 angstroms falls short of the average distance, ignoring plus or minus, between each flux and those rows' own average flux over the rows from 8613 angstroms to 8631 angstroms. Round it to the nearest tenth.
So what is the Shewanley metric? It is -12.0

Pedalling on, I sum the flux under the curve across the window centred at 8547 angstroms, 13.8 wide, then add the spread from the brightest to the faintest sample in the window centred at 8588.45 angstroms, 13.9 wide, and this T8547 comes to 170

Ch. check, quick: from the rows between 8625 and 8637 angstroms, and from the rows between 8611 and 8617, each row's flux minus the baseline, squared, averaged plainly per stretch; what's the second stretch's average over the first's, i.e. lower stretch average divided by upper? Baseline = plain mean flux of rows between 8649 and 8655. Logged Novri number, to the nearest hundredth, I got 0.15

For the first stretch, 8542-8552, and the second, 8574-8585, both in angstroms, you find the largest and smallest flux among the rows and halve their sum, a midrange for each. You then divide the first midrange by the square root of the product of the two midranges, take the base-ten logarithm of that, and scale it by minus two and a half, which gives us 0.12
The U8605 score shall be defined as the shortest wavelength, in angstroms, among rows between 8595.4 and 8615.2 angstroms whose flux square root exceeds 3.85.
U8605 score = 8596.34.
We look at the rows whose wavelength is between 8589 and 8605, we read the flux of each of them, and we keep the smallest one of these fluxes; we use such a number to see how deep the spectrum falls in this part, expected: 13.3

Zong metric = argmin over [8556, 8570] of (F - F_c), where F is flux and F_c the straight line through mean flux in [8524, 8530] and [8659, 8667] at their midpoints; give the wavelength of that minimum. 8556.85 angstroms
